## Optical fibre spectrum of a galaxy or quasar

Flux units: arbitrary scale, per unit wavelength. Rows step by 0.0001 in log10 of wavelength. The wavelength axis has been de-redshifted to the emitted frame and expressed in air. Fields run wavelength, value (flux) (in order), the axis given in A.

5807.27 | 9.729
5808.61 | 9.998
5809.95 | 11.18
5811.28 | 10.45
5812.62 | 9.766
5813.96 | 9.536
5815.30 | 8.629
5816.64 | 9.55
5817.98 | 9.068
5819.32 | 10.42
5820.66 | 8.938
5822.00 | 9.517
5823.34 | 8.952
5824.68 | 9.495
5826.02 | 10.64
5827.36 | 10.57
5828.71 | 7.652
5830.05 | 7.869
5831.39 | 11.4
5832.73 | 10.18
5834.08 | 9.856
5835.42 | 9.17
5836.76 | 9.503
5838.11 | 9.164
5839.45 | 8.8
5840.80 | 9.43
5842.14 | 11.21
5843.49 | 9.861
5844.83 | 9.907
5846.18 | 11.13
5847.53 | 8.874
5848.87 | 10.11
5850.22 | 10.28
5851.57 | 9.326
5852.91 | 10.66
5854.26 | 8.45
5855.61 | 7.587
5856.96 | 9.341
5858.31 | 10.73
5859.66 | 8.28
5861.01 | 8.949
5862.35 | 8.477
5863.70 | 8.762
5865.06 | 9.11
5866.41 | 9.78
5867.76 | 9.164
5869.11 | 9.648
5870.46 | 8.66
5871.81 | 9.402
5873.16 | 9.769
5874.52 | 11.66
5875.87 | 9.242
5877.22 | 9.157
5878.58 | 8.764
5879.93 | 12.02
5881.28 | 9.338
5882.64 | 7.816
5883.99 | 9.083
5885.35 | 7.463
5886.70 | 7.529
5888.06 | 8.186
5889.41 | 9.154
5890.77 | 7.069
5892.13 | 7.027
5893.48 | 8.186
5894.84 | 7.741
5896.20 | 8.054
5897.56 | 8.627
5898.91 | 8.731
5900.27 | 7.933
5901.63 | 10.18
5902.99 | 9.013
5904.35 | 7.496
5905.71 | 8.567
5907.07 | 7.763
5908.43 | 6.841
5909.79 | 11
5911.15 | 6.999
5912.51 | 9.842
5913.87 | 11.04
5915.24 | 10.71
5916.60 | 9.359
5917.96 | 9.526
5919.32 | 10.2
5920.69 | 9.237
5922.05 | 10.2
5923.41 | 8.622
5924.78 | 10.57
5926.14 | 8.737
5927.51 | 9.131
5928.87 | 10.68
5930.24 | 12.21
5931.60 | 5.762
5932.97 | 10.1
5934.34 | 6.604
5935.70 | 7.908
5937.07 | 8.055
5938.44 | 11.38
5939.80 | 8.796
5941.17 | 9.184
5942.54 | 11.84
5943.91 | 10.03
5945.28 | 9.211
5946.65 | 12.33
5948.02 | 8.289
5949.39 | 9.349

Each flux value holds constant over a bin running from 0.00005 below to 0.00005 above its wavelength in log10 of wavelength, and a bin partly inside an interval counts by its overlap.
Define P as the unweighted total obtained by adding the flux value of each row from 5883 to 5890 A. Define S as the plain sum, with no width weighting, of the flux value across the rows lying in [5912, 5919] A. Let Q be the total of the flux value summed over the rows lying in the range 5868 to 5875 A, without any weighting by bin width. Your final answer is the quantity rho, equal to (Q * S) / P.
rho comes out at 60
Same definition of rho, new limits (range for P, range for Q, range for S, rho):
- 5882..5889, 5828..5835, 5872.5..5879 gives 57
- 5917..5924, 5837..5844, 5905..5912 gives 42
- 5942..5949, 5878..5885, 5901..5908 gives 39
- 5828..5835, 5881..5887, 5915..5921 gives 43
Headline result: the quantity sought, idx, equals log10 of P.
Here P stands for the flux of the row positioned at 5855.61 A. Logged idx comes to 0.88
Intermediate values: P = 7.587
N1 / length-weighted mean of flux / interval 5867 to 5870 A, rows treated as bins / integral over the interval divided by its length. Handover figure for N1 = 9.4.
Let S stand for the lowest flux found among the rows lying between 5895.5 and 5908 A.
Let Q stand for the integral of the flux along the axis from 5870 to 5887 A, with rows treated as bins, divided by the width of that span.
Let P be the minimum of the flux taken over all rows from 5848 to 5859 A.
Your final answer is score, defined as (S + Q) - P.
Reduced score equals 9.2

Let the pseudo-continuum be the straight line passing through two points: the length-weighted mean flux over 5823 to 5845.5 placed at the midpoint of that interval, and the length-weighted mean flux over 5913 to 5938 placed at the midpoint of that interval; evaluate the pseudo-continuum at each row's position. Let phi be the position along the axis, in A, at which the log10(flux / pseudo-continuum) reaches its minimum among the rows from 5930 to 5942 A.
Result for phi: 5931.60 A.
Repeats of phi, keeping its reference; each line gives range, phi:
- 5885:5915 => 5908.43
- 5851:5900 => 5892.13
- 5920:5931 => 5923.41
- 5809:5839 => 5828.71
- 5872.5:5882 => 5878.58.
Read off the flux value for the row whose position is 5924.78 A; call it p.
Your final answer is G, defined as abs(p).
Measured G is 10.6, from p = 10.57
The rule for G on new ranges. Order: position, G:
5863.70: 8.8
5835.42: 9.2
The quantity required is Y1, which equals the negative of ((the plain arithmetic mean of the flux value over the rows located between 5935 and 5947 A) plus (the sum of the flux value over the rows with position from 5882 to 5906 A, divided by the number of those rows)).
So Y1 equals -18.1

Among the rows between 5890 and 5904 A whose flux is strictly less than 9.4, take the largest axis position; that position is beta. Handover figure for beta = 5902.99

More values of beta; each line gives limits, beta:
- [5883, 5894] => 5893.48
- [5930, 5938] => 5937.07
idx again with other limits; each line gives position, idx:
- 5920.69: 0.97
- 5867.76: 0.96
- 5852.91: 1.03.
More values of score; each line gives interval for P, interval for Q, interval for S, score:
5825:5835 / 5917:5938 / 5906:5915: 8.4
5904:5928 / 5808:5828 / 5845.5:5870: 10.5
